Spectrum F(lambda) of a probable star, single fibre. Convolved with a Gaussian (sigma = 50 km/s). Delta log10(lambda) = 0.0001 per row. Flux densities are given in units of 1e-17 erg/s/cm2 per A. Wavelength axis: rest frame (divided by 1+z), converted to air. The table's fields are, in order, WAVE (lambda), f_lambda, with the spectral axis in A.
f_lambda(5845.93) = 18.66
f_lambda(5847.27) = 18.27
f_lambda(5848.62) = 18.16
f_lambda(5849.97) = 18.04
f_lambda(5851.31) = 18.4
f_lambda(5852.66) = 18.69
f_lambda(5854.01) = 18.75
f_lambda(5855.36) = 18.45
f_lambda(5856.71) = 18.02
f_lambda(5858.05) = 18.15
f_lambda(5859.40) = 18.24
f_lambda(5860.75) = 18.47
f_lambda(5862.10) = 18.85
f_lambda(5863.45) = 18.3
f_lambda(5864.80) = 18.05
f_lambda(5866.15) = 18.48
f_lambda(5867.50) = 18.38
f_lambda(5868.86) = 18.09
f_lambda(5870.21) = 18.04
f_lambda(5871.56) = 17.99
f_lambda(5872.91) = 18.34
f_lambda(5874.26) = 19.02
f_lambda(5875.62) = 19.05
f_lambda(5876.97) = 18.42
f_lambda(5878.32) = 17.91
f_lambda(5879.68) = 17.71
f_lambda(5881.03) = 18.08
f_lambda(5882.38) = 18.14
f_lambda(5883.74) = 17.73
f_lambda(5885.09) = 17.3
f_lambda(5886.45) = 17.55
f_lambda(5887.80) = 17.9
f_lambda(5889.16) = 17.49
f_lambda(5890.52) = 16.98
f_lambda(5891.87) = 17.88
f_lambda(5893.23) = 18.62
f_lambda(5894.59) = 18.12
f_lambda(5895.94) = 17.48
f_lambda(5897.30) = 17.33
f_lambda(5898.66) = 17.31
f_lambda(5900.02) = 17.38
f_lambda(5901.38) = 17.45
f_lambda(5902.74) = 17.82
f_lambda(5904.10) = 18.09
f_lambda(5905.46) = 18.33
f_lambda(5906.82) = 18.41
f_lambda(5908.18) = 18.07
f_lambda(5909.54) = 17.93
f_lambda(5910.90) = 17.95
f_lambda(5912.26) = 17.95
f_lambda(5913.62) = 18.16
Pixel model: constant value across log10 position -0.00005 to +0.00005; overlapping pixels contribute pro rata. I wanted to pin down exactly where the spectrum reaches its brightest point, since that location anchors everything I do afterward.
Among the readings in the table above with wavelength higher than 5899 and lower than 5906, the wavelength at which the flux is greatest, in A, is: 5905.46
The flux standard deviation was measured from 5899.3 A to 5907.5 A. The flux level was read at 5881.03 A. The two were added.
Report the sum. 18.5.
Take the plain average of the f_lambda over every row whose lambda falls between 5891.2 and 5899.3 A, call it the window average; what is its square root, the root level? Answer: 4.22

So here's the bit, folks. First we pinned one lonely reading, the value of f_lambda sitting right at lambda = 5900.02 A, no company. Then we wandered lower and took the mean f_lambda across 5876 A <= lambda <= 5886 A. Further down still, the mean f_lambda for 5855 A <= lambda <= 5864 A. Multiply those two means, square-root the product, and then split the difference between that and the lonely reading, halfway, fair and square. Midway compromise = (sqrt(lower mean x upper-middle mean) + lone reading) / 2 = 17.8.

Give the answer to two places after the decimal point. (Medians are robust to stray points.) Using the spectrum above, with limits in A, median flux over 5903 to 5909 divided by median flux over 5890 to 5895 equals 1.01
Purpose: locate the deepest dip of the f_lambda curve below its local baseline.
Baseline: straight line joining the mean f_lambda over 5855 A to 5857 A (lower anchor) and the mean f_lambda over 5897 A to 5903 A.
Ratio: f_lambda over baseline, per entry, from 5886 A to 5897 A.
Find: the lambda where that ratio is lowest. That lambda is 5890.52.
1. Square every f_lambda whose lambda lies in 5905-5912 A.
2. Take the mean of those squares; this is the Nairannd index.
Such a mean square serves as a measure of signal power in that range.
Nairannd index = 329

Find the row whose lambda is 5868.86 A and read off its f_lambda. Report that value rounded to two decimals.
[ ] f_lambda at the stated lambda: 18.09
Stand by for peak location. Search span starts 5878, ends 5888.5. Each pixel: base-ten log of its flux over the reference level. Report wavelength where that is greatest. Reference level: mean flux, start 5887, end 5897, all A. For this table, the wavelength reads 5882.38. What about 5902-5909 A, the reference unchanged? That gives 5906.82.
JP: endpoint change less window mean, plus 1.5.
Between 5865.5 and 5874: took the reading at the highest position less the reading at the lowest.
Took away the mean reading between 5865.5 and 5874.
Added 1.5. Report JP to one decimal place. -16.9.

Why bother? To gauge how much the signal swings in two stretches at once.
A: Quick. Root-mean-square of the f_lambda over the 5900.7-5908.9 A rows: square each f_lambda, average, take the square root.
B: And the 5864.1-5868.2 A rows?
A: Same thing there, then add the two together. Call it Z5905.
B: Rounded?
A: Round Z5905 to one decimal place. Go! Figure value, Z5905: 36.3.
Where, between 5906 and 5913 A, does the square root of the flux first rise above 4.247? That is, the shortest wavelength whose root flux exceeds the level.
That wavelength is 5906.82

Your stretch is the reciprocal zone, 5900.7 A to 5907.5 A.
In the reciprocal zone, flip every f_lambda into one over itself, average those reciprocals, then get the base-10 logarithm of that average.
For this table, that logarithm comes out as -1.26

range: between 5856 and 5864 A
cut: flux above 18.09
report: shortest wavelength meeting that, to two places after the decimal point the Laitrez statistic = 5858.05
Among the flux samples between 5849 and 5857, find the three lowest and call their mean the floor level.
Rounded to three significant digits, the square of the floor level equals 330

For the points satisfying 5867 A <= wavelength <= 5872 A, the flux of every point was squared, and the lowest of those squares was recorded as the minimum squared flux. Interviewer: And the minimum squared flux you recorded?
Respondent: 324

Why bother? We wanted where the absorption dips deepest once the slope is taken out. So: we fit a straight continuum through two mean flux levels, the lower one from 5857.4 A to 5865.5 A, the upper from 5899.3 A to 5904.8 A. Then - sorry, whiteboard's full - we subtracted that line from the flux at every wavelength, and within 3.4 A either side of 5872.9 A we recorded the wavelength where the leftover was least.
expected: 5871.56 A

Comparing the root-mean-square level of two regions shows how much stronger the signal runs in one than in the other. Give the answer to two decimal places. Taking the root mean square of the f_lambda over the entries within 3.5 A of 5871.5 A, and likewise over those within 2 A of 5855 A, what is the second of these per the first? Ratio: 1.01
